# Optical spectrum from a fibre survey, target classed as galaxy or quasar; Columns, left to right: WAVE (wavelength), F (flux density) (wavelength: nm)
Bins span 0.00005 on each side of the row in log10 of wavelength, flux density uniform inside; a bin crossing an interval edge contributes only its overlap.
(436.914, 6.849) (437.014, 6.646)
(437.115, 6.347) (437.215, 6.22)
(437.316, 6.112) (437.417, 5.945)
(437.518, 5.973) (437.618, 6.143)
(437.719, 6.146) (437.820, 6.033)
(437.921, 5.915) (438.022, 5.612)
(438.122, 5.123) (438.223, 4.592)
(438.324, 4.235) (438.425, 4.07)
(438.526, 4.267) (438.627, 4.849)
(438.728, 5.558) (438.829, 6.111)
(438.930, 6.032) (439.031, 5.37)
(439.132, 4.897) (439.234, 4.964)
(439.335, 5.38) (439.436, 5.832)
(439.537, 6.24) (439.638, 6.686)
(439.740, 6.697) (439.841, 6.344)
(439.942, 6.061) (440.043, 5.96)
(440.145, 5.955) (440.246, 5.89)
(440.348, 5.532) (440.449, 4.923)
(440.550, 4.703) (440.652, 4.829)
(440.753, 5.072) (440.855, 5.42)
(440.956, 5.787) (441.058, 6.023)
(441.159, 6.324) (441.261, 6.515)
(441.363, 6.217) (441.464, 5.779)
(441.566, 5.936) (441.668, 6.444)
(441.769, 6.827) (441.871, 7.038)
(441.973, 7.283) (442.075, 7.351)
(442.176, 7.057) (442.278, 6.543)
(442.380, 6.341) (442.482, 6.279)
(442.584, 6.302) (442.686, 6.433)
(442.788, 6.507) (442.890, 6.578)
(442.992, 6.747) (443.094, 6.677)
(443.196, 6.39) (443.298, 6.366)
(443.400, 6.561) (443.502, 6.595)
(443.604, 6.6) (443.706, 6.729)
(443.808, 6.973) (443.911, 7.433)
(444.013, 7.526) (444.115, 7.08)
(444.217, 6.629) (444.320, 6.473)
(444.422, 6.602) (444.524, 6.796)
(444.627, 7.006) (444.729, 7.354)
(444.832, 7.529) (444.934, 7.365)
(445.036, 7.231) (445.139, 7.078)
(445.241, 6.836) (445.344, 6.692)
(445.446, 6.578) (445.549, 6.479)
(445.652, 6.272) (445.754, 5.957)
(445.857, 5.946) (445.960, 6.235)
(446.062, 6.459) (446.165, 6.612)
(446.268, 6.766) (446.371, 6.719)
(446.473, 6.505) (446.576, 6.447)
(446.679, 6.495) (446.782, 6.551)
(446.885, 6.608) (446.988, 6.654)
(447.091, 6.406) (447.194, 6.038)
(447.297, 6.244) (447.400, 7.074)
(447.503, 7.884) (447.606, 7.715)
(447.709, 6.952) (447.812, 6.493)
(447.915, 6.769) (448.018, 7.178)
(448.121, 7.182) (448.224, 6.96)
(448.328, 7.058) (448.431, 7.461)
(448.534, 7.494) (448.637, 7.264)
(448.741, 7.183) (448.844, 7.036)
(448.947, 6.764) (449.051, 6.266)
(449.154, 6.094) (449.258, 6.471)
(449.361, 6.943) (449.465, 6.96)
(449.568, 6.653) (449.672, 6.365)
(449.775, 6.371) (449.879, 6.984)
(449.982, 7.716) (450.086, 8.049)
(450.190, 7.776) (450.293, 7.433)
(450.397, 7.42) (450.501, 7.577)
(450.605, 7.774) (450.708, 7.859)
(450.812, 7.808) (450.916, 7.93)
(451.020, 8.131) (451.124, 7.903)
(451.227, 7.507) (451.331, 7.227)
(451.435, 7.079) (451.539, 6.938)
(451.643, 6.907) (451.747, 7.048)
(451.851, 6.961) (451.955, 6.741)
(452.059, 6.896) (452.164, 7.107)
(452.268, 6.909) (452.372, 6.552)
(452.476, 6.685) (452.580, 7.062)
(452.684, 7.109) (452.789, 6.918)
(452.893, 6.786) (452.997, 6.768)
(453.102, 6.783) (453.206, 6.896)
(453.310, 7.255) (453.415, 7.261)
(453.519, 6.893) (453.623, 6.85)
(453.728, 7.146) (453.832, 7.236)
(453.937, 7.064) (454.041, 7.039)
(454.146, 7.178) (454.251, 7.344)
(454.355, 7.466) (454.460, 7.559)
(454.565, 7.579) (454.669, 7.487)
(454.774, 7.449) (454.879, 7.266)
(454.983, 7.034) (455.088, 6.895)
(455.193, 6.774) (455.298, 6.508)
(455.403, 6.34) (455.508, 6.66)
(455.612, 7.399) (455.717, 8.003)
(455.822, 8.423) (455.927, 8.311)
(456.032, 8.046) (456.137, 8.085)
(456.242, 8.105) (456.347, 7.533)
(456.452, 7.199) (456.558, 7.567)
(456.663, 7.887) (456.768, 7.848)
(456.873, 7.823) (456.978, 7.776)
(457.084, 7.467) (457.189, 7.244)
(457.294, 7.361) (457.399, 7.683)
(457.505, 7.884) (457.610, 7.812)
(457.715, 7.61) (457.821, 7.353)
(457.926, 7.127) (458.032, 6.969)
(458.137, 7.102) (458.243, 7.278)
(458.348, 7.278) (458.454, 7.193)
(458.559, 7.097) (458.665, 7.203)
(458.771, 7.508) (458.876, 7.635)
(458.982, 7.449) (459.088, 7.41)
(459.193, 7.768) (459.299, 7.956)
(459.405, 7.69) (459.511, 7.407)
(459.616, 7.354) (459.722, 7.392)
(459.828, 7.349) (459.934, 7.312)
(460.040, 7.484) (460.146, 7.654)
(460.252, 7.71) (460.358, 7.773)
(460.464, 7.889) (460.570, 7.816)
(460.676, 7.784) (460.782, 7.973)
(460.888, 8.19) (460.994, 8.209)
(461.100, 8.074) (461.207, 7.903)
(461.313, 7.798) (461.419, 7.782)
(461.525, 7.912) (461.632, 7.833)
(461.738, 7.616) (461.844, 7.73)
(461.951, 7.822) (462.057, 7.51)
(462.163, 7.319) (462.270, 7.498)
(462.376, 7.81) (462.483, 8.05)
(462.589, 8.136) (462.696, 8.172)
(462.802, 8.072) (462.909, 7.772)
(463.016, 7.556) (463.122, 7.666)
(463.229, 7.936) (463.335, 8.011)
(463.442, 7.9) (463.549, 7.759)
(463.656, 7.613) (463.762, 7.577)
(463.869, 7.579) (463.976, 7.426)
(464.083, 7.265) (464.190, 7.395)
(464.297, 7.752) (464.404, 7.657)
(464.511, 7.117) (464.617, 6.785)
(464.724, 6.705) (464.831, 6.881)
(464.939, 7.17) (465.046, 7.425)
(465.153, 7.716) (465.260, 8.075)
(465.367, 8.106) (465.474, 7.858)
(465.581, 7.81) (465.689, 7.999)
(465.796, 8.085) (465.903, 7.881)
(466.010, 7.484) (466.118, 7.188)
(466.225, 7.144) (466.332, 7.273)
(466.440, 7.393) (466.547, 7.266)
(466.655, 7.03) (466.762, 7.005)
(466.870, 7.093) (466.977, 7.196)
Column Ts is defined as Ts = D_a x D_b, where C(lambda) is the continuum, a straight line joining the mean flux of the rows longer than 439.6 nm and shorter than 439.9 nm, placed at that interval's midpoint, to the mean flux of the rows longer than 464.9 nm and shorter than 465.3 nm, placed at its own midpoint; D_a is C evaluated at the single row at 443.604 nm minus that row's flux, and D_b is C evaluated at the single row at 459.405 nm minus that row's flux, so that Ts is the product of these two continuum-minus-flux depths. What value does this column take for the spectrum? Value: -0.04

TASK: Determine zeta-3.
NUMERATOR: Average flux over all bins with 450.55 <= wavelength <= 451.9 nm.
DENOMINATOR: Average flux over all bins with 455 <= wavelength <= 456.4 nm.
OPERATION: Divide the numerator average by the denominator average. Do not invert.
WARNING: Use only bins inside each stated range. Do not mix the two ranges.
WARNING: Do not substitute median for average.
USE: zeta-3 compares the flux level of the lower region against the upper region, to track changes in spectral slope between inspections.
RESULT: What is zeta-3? 1.00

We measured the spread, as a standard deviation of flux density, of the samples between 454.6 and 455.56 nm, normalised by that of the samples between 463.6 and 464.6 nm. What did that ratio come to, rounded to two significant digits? 2.0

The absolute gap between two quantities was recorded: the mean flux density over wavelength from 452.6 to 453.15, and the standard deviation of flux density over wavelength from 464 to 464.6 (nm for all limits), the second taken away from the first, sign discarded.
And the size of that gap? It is 6.6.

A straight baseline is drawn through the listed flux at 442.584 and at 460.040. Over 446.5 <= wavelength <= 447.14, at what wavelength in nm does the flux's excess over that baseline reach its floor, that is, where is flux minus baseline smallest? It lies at 447.091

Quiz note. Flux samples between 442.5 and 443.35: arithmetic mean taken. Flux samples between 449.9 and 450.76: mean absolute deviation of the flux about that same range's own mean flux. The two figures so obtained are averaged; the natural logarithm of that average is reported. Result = 1.20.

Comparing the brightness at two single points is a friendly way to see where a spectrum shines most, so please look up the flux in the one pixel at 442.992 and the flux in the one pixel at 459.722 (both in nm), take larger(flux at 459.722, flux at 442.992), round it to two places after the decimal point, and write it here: 7.39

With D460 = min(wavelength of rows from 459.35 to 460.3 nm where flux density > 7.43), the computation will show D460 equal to 459.405 nm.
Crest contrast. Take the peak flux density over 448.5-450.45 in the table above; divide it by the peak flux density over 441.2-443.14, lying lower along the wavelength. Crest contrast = 1.09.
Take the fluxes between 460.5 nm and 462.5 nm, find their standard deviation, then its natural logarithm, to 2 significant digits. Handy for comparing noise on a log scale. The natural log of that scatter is -1.5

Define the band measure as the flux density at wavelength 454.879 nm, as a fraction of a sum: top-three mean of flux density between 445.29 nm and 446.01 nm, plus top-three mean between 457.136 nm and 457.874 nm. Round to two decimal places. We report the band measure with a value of 0.51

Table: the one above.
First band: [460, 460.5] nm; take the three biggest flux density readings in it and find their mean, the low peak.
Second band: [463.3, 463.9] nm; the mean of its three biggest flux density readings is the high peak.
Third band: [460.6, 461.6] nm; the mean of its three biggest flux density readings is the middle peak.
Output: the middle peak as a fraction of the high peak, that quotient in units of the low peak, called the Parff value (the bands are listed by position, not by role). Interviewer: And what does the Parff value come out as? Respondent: 0.133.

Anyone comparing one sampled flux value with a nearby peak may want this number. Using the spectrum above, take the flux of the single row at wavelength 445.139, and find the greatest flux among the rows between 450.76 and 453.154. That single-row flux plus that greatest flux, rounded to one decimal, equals 15.2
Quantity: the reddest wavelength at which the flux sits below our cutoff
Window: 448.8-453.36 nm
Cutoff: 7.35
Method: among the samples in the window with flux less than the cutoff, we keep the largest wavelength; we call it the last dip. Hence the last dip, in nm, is 453.310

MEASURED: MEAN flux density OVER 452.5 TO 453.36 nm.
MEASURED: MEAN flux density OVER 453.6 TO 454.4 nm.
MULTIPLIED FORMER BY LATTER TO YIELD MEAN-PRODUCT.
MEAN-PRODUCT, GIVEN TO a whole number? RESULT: 50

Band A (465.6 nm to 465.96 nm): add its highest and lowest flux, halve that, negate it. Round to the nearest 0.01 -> -7.98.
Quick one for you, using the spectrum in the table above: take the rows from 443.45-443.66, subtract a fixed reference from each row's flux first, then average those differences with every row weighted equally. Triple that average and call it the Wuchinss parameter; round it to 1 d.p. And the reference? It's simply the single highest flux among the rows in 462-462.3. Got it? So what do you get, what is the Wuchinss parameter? -2.7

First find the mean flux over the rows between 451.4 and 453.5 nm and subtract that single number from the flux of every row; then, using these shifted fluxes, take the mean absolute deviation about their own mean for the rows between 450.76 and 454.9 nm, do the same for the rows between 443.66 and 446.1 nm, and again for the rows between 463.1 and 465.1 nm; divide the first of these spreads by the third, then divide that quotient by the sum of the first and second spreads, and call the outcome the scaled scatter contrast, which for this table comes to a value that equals 1.40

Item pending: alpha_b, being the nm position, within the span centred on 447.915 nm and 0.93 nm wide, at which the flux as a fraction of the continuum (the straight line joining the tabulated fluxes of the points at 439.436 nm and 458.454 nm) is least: 447.812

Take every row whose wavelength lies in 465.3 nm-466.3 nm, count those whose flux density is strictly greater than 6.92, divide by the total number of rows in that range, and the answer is 1.00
